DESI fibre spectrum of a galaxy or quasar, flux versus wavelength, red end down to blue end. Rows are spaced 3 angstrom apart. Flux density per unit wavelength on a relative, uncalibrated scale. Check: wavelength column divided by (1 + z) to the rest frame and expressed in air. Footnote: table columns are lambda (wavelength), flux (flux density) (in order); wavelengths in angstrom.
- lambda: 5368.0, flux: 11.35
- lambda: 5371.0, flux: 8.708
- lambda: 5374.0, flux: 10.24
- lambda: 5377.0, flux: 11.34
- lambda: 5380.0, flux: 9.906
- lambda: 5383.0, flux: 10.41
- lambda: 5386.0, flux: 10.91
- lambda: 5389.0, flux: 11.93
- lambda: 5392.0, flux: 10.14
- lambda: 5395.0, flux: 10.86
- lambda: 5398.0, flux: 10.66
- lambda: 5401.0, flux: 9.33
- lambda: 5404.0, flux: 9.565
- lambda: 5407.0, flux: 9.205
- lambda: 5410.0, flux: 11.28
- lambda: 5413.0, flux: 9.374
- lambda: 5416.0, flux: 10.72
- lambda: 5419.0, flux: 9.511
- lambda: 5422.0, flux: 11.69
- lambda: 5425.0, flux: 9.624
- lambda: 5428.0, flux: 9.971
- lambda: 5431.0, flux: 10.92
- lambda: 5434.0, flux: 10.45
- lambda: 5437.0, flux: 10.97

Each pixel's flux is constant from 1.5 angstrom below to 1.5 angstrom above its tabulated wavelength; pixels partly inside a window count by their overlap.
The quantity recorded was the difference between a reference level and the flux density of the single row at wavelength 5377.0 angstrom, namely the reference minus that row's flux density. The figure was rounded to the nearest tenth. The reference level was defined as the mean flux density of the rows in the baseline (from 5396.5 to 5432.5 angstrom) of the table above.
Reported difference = -1.2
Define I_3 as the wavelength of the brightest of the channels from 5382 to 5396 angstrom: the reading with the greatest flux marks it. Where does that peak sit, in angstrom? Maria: 5389.0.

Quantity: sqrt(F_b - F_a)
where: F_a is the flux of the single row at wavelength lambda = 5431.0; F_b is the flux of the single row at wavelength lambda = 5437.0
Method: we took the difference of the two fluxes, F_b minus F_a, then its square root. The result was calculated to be 0.22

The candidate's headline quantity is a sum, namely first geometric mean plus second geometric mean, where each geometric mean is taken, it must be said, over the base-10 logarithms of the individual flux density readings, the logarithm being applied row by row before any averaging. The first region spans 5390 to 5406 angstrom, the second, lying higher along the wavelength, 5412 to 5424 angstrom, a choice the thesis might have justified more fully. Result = 2.01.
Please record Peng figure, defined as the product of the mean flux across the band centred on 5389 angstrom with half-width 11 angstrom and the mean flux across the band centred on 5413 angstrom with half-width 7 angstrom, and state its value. 107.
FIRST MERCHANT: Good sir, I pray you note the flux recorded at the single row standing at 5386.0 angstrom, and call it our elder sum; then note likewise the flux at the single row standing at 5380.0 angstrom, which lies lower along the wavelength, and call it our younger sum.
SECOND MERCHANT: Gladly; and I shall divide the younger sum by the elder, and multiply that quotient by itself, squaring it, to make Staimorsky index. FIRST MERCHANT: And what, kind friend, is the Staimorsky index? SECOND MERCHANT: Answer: 0.82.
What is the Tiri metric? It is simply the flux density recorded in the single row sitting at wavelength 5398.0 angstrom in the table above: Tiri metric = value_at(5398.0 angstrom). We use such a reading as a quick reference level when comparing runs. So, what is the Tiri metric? 10.66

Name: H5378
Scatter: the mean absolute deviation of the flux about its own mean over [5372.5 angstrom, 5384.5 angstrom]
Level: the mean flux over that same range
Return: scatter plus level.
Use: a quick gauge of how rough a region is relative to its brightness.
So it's 10.9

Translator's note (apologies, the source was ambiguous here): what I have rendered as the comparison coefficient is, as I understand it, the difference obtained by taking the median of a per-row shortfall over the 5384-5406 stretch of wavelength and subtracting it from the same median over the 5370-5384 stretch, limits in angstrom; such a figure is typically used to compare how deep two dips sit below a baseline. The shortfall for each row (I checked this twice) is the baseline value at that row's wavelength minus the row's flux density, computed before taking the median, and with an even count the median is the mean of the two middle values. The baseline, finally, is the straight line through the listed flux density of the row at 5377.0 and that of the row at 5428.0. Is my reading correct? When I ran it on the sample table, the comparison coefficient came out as 0.99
